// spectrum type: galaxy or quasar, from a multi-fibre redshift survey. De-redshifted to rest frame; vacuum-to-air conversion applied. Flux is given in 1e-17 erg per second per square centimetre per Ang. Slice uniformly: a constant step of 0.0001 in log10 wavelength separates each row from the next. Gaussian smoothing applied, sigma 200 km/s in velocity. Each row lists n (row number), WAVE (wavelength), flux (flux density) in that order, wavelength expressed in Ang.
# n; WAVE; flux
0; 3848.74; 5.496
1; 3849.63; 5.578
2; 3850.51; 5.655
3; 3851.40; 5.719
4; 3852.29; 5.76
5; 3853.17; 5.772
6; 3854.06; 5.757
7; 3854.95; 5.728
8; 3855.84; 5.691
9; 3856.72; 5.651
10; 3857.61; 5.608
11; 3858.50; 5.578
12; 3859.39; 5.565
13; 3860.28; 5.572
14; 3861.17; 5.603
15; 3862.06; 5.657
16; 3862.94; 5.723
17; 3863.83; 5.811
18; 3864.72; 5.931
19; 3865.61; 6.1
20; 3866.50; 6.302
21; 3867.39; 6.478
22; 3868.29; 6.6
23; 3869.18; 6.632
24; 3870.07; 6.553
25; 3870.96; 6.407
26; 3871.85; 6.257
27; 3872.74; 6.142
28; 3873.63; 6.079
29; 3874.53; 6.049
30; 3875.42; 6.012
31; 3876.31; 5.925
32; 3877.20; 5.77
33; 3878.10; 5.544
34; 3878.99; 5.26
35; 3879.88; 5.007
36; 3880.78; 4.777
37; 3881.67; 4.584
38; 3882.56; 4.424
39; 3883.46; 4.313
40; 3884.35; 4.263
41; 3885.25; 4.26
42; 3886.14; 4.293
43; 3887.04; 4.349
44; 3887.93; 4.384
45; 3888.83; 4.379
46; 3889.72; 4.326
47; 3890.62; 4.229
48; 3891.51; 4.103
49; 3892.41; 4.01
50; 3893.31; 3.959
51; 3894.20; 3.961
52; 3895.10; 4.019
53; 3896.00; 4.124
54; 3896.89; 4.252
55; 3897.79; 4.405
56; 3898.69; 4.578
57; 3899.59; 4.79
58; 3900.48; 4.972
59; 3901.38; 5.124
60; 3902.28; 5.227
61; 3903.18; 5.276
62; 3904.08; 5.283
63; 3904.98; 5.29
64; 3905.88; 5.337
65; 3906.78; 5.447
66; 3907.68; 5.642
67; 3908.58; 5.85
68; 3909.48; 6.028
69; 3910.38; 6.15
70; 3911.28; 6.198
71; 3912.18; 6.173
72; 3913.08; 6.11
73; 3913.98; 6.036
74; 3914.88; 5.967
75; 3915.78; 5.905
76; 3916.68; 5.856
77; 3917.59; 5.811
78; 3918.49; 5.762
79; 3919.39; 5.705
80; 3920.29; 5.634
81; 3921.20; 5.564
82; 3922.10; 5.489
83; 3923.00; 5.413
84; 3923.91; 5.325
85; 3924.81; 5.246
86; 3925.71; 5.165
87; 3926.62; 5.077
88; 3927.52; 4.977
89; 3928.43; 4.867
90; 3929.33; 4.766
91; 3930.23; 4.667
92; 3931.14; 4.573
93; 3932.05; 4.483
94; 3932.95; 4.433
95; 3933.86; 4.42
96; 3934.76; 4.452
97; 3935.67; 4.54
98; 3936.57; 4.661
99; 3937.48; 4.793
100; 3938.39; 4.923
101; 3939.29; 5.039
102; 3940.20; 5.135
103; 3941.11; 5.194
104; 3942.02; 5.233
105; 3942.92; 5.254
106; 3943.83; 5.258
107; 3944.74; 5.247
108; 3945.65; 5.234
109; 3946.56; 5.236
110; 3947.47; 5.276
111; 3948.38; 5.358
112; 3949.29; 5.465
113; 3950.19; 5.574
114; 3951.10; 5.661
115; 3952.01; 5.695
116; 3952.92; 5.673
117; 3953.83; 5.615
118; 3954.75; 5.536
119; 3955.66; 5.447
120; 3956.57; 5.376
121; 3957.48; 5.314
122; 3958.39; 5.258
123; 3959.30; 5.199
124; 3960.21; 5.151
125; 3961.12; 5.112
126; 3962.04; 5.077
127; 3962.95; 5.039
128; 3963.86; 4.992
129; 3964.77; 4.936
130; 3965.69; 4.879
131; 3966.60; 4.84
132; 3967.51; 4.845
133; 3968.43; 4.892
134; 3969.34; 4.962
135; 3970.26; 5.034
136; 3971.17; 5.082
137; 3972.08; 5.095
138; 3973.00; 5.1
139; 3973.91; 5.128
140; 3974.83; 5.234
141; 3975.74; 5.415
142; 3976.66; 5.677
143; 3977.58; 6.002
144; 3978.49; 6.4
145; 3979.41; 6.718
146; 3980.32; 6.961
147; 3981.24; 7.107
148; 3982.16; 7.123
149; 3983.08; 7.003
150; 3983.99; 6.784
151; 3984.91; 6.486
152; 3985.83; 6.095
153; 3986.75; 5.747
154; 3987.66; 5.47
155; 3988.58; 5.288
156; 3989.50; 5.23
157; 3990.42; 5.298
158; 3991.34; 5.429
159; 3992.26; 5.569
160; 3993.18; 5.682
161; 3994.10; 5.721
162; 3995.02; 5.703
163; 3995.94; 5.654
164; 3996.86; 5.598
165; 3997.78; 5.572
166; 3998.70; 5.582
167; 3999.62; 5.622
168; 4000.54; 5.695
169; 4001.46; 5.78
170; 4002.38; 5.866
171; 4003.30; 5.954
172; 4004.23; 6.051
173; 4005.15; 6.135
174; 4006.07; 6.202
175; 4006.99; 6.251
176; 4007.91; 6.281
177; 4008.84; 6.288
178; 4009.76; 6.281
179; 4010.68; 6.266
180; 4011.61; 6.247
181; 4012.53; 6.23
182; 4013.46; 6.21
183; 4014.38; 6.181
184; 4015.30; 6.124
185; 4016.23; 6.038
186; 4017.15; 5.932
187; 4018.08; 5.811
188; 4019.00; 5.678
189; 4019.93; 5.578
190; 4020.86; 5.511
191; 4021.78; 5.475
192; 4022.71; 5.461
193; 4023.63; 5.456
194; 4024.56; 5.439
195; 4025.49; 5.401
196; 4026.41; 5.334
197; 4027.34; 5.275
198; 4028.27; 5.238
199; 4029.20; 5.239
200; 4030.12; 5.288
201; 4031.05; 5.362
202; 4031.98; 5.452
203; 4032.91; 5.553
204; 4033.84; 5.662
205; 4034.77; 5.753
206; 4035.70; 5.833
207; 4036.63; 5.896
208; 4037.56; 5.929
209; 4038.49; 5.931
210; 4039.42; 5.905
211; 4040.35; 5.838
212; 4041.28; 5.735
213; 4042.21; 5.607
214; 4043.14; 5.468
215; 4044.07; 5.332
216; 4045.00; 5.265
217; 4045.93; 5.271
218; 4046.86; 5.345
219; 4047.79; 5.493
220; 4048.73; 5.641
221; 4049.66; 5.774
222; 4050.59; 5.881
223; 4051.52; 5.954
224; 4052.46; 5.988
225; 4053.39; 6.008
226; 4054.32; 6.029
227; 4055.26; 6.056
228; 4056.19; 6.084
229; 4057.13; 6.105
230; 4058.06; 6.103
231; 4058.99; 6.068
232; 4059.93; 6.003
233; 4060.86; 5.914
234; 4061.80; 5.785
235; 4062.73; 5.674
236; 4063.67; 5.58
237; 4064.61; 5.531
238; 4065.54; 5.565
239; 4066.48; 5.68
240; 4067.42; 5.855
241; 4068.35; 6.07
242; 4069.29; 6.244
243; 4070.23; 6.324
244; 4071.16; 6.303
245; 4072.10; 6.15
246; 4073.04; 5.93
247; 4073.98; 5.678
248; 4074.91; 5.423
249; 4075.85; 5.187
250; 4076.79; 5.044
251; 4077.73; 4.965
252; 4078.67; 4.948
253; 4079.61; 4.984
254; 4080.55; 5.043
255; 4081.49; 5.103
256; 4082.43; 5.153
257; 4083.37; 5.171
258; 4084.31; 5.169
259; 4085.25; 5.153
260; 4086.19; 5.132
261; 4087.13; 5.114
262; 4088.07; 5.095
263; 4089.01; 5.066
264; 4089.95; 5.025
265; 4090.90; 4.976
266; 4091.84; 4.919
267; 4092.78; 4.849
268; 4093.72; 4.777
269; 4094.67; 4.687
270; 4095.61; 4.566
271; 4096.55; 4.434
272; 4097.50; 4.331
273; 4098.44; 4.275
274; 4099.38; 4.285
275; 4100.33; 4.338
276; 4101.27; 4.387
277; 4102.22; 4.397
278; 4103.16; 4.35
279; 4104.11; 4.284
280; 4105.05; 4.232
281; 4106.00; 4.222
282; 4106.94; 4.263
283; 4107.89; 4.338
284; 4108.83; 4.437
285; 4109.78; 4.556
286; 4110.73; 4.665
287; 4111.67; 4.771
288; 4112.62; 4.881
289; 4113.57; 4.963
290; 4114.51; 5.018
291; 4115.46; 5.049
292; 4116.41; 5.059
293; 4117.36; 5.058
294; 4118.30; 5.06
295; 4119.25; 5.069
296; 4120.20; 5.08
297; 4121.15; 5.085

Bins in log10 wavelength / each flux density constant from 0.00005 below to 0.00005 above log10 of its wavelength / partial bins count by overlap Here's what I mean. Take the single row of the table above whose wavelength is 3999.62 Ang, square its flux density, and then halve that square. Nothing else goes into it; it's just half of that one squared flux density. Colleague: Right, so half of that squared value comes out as 15.8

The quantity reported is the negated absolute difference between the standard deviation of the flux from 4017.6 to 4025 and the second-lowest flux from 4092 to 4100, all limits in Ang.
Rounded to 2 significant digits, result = -4.2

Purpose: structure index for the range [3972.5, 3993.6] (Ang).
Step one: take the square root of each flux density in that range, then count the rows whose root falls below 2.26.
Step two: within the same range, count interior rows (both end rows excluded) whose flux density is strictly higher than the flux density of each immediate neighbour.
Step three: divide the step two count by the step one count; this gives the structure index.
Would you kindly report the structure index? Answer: 1.00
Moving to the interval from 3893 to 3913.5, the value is 0.11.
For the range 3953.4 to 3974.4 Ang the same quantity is 0.00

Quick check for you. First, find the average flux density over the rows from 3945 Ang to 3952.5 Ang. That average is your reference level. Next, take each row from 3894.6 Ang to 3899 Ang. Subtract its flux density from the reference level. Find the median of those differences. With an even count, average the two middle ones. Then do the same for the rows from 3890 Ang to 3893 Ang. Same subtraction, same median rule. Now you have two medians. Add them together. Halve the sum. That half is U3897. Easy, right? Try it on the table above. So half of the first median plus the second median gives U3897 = 1.3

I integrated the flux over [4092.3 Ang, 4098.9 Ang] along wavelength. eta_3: 30.1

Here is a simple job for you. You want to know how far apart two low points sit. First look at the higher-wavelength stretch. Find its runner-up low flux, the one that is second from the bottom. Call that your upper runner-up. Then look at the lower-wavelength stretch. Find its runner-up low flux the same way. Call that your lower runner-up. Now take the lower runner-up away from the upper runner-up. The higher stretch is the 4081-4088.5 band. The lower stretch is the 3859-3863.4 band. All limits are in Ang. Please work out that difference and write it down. -0.47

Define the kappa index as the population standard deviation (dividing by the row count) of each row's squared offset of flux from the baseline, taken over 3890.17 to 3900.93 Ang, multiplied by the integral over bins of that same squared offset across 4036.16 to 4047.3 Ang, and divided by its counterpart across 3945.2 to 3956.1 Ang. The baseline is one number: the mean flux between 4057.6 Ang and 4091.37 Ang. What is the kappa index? 2.2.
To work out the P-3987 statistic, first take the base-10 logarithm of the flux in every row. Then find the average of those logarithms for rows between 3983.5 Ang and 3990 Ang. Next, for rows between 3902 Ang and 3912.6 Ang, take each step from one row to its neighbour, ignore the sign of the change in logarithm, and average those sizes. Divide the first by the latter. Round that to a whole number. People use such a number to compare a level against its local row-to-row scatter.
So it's 111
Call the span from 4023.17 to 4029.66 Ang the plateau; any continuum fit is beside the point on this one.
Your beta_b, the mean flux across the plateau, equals 5.3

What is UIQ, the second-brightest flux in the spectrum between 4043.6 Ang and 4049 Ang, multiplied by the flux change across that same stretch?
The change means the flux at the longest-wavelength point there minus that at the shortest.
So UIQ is 2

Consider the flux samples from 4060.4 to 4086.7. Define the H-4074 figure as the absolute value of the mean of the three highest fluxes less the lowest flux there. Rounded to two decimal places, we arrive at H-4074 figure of 1.34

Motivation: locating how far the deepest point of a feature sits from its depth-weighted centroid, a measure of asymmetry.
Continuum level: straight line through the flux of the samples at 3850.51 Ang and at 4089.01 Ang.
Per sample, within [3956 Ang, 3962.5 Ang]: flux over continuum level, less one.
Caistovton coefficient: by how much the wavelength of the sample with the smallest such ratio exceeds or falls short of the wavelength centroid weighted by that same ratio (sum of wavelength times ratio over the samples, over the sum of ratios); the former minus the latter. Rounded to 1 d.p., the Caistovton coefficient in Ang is 1.7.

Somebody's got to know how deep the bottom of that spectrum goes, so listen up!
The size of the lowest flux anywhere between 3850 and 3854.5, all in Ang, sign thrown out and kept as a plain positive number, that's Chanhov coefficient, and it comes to 5.7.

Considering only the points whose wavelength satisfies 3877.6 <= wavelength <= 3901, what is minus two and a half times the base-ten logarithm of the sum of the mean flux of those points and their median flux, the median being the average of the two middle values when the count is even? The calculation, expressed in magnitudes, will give -2.36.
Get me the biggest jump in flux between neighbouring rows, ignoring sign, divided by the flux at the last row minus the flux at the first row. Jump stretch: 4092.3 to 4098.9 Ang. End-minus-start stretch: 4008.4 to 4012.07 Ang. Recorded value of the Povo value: -3.2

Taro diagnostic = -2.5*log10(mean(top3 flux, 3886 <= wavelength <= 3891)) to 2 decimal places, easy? -1.60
